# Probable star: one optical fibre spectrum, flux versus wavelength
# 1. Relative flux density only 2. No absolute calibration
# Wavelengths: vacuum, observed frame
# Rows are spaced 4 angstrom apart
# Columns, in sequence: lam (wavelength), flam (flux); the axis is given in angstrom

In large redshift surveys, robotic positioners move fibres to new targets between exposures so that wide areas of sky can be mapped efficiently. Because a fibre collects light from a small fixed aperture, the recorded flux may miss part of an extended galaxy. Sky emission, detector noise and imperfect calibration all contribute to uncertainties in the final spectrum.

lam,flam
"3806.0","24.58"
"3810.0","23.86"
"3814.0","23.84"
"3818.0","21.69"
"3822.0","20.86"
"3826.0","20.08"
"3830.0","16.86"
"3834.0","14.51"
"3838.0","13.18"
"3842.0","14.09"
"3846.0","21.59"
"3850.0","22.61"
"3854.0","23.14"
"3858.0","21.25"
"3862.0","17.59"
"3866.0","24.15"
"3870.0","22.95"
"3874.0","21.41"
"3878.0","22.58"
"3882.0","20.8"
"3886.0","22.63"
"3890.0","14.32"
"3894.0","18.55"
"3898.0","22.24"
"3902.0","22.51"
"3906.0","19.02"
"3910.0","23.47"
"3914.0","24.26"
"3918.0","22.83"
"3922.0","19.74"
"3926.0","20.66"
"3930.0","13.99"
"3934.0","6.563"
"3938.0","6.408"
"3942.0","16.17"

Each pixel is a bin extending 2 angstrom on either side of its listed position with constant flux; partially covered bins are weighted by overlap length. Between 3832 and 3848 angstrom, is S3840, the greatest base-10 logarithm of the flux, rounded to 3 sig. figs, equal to 1.33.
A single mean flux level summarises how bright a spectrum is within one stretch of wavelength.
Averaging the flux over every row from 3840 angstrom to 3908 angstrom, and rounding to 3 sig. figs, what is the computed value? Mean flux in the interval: 20.7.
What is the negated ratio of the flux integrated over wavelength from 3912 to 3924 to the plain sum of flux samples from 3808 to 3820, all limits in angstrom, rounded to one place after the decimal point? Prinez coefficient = -3.9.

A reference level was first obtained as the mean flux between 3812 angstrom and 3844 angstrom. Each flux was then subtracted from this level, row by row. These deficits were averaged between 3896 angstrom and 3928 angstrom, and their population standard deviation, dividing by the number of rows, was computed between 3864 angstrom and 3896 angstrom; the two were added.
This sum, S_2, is -0.75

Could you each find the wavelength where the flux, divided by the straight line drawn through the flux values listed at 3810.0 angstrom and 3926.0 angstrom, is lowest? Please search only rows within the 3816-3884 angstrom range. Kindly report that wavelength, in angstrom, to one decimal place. 3838.0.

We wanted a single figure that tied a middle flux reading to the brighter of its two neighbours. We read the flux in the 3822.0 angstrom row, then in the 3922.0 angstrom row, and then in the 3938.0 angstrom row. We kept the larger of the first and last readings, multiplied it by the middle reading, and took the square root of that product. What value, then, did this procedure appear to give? 20.3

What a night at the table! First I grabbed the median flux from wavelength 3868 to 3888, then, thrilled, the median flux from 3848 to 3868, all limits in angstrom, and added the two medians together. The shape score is 45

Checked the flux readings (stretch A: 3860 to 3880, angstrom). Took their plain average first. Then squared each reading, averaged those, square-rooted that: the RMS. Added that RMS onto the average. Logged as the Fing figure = 43.6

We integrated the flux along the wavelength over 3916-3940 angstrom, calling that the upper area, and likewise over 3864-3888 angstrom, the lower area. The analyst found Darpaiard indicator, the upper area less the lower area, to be -177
